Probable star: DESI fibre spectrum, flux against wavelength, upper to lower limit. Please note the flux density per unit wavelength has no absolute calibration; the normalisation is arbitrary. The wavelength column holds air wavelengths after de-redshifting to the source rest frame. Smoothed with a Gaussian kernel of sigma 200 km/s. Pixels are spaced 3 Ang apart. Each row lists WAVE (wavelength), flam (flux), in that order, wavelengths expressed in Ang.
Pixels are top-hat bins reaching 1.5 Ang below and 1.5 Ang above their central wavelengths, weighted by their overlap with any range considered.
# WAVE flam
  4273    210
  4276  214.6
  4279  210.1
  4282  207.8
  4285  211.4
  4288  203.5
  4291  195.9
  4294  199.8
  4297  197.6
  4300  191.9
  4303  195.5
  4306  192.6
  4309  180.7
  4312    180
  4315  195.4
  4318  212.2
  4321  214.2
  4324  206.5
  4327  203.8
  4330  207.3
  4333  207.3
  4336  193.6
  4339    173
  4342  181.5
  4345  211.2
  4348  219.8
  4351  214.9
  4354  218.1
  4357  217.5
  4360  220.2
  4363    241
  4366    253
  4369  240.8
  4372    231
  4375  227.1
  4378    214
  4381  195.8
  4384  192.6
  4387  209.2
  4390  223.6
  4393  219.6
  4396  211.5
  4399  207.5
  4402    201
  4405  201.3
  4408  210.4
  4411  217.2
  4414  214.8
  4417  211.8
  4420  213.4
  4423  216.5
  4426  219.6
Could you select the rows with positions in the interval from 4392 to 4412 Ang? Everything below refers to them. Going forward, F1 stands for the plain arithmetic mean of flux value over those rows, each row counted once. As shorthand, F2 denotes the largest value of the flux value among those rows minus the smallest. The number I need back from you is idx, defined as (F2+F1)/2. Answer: 114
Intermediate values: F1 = 210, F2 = 19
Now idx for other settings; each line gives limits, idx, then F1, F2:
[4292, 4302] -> 102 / 196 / 8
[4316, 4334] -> 109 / 209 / 10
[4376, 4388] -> 112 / 203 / 21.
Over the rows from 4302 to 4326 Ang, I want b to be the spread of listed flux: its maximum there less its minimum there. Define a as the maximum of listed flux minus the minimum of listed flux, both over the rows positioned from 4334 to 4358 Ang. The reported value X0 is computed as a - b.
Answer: 13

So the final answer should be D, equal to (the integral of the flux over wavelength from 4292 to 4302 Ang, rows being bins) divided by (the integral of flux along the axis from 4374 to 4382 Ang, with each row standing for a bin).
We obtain 1.16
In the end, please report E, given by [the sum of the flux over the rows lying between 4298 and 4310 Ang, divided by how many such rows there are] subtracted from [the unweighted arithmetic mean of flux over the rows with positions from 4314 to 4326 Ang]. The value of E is 17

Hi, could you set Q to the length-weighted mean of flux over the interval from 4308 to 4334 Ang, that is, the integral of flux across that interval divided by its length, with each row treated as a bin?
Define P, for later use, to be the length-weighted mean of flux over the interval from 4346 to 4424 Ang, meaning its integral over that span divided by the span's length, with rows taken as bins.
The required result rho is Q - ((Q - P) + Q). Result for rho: 16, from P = 217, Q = 201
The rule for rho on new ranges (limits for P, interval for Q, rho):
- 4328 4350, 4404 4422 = -12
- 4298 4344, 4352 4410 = -22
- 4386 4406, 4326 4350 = 11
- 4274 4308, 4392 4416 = -9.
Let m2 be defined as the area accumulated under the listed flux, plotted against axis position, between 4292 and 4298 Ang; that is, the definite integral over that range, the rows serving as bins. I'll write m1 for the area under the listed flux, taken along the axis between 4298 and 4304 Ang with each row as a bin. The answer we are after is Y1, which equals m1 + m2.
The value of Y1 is 2355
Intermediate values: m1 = 1163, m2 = 1191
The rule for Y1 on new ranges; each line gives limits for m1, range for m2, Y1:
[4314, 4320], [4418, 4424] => 2520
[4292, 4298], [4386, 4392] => 2495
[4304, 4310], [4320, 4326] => 2384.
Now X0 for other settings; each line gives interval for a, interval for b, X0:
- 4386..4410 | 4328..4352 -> -24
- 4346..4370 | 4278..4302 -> 19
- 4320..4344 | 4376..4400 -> 10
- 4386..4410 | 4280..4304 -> 3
